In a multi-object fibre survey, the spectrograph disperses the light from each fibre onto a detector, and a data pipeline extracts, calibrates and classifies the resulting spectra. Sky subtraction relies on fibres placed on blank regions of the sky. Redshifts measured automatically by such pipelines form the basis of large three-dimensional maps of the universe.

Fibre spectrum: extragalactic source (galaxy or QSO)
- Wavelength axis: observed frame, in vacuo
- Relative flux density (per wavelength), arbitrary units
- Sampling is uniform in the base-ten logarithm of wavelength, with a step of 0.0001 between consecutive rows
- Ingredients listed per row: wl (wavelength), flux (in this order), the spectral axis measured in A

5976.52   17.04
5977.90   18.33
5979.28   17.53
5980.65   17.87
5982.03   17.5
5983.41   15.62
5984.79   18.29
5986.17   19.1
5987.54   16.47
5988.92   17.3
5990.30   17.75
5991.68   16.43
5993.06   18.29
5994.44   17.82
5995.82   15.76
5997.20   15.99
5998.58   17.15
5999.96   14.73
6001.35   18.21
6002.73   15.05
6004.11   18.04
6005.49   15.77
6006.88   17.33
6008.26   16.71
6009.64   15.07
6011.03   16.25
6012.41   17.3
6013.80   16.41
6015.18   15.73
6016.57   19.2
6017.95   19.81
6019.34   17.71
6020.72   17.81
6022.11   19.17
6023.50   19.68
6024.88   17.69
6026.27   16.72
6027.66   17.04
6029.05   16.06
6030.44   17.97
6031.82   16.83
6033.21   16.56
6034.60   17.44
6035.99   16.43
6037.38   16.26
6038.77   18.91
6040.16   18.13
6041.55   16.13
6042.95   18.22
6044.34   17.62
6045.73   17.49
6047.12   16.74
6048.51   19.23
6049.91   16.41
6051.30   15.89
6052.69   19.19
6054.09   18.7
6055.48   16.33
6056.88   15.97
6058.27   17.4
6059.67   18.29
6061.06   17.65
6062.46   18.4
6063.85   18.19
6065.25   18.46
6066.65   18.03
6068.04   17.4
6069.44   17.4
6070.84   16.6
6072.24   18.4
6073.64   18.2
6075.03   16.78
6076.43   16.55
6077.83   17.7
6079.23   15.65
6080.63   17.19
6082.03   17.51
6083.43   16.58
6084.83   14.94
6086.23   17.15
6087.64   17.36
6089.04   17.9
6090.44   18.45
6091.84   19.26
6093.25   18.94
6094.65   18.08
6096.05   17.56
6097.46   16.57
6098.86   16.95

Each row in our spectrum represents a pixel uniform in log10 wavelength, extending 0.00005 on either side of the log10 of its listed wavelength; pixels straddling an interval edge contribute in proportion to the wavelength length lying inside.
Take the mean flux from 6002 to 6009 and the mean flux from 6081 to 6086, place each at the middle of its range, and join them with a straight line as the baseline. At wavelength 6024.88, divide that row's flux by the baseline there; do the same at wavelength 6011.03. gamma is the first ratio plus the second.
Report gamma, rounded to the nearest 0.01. 2.05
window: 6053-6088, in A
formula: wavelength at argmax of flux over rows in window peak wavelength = 6054.09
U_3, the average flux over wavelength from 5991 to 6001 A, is 16.6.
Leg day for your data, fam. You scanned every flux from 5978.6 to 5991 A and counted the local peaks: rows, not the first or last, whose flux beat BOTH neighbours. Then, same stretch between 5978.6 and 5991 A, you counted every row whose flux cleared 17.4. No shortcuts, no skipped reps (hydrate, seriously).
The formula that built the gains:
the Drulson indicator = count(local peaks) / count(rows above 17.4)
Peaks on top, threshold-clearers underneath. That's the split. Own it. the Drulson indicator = 0.33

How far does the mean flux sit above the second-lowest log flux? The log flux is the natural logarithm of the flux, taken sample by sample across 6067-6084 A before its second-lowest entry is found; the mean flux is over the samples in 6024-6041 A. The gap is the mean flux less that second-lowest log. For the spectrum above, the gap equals 14.4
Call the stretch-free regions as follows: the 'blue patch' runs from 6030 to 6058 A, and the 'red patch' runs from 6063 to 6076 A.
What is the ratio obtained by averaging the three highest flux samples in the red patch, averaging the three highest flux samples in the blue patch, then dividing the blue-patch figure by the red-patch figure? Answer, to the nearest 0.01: 1.04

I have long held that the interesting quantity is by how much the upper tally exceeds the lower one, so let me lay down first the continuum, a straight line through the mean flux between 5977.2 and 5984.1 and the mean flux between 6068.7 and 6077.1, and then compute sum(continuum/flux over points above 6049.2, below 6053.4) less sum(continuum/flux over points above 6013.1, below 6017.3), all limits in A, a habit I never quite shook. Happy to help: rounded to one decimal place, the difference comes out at 0.0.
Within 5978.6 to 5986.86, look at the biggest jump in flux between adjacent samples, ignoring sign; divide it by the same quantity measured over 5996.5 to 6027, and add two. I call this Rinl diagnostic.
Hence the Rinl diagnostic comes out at 2.8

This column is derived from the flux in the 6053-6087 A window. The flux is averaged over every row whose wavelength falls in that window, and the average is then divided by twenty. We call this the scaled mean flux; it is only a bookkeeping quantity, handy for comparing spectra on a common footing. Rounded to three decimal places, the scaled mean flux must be 0.866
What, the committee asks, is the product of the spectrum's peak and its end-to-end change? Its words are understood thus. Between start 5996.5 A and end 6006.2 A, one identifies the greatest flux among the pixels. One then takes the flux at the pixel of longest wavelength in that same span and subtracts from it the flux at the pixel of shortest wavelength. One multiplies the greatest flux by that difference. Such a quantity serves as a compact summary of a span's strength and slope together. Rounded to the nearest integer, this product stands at -4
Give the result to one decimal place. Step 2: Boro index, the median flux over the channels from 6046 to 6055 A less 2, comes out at 15.7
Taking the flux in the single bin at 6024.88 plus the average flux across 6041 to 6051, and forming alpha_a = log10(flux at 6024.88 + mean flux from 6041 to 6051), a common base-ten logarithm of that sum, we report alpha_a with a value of 1.545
